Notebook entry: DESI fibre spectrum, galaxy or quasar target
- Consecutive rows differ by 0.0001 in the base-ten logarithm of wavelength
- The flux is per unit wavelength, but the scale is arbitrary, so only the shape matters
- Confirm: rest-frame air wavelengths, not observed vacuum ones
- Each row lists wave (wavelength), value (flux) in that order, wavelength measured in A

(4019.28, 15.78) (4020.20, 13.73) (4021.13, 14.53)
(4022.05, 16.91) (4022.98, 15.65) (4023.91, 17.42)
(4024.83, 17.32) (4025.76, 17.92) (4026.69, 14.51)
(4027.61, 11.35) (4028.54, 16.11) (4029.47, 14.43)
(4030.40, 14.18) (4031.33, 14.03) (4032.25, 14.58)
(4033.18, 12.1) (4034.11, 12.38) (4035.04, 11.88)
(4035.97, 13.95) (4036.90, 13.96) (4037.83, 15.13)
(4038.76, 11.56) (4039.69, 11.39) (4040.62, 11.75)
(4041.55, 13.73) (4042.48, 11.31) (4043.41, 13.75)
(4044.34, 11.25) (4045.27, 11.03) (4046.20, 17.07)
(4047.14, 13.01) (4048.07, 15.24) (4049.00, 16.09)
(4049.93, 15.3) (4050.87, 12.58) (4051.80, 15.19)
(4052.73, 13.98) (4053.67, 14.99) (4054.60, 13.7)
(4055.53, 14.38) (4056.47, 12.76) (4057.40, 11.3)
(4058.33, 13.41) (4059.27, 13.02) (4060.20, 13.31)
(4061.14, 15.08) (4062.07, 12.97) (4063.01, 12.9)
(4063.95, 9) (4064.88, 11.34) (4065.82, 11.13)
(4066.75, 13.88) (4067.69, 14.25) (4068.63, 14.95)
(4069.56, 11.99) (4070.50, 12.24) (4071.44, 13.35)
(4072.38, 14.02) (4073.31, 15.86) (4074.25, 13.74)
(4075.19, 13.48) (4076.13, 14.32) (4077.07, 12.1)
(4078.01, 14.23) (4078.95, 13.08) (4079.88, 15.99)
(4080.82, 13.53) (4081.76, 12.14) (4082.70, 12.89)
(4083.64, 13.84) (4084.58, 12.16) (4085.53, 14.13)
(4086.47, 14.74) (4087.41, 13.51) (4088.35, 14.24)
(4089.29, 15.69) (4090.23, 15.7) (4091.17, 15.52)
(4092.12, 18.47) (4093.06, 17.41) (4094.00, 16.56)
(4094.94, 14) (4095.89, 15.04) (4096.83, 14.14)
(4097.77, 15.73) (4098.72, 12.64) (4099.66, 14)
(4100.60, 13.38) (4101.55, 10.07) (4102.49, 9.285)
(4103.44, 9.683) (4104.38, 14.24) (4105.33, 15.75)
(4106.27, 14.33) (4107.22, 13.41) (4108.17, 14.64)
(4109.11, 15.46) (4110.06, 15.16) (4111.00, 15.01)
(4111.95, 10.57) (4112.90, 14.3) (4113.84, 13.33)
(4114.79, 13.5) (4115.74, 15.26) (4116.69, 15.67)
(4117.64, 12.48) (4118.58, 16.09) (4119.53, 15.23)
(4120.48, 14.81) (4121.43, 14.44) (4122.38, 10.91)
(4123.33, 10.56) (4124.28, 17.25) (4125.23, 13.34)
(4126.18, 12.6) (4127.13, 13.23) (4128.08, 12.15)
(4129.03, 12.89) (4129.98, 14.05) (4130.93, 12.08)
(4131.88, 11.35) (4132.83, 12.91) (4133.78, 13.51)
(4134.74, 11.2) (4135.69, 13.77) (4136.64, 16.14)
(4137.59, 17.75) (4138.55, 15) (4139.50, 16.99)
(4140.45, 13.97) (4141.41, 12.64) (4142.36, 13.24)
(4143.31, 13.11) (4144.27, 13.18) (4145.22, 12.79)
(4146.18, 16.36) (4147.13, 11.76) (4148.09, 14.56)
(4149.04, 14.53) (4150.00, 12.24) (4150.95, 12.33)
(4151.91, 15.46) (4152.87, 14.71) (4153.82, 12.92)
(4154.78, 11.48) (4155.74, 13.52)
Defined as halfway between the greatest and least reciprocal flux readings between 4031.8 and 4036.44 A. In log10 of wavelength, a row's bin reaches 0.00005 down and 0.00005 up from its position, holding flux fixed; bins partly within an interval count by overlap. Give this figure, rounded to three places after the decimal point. 0.076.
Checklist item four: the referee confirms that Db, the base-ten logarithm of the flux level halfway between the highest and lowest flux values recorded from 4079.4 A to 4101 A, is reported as 1.18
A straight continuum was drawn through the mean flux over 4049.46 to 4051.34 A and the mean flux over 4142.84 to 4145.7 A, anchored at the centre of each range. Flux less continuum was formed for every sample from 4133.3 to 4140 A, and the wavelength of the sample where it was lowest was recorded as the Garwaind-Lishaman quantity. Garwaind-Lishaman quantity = 4134.74 A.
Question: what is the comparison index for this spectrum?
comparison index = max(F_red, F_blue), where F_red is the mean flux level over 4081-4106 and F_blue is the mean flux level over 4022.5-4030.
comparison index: 15.6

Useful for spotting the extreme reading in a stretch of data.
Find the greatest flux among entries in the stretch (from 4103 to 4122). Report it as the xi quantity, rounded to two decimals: 16.09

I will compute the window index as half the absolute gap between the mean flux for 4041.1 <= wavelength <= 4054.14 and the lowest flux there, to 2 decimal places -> 1.43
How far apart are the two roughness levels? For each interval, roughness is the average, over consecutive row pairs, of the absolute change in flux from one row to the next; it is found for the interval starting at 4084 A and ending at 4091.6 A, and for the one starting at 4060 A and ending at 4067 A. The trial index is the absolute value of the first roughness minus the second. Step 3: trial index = 1.00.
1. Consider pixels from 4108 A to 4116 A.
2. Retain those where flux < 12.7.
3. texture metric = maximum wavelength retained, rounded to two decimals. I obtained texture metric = 4111.95 A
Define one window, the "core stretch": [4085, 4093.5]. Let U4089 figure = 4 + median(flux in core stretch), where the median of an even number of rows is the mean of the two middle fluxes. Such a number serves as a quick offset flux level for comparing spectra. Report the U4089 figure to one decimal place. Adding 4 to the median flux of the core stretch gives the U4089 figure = 19.5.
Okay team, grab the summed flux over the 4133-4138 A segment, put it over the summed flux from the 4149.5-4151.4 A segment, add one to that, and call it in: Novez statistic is 3.95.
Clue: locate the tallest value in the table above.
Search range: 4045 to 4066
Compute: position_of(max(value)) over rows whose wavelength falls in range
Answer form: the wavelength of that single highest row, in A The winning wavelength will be 4046.20 A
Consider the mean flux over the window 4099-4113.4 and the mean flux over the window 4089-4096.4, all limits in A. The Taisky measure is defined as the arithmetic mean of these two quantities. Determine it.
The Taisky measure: 14.7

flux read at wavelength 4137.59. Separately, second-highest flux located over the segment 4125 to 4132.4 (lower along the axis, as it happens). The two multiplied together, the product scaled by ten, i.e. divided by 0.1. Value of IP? 2368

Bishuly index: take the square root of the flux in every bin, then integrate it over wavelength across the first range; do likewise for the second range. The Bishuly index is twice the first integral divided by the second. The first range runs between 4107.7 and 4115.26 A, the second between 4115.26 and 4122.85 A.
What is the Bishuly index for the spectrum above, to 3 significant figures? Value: 1.97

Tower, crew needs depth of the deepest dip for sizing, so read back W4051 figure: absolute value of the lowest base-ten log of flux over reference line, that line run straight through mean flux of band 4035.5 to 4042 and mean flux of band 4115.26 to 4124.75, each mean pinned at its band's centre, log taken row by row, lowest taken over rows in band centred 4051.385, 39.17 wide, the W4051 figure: 0.17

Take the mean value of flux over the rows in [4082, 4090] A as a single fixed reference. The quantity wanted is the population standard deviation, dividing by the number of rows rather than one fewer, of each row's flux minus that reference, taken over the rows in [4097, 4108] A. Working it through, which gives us 2.2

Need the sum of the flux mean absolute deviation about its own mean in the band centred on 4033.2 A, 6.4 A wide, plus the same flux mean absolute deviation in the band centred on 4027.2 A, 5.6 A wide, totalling 2.9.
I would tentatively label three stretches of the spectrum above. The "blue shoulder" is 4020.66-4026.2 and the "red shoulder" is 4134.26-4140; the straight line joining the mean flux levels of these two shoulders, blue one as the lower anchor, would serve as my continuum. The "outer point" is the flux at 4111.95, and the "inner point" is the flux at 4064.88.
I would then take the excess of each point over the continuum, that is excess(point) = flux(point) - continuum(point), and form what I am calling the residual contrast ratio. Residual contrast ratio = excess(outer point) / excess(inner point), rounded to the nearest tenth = 1.0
